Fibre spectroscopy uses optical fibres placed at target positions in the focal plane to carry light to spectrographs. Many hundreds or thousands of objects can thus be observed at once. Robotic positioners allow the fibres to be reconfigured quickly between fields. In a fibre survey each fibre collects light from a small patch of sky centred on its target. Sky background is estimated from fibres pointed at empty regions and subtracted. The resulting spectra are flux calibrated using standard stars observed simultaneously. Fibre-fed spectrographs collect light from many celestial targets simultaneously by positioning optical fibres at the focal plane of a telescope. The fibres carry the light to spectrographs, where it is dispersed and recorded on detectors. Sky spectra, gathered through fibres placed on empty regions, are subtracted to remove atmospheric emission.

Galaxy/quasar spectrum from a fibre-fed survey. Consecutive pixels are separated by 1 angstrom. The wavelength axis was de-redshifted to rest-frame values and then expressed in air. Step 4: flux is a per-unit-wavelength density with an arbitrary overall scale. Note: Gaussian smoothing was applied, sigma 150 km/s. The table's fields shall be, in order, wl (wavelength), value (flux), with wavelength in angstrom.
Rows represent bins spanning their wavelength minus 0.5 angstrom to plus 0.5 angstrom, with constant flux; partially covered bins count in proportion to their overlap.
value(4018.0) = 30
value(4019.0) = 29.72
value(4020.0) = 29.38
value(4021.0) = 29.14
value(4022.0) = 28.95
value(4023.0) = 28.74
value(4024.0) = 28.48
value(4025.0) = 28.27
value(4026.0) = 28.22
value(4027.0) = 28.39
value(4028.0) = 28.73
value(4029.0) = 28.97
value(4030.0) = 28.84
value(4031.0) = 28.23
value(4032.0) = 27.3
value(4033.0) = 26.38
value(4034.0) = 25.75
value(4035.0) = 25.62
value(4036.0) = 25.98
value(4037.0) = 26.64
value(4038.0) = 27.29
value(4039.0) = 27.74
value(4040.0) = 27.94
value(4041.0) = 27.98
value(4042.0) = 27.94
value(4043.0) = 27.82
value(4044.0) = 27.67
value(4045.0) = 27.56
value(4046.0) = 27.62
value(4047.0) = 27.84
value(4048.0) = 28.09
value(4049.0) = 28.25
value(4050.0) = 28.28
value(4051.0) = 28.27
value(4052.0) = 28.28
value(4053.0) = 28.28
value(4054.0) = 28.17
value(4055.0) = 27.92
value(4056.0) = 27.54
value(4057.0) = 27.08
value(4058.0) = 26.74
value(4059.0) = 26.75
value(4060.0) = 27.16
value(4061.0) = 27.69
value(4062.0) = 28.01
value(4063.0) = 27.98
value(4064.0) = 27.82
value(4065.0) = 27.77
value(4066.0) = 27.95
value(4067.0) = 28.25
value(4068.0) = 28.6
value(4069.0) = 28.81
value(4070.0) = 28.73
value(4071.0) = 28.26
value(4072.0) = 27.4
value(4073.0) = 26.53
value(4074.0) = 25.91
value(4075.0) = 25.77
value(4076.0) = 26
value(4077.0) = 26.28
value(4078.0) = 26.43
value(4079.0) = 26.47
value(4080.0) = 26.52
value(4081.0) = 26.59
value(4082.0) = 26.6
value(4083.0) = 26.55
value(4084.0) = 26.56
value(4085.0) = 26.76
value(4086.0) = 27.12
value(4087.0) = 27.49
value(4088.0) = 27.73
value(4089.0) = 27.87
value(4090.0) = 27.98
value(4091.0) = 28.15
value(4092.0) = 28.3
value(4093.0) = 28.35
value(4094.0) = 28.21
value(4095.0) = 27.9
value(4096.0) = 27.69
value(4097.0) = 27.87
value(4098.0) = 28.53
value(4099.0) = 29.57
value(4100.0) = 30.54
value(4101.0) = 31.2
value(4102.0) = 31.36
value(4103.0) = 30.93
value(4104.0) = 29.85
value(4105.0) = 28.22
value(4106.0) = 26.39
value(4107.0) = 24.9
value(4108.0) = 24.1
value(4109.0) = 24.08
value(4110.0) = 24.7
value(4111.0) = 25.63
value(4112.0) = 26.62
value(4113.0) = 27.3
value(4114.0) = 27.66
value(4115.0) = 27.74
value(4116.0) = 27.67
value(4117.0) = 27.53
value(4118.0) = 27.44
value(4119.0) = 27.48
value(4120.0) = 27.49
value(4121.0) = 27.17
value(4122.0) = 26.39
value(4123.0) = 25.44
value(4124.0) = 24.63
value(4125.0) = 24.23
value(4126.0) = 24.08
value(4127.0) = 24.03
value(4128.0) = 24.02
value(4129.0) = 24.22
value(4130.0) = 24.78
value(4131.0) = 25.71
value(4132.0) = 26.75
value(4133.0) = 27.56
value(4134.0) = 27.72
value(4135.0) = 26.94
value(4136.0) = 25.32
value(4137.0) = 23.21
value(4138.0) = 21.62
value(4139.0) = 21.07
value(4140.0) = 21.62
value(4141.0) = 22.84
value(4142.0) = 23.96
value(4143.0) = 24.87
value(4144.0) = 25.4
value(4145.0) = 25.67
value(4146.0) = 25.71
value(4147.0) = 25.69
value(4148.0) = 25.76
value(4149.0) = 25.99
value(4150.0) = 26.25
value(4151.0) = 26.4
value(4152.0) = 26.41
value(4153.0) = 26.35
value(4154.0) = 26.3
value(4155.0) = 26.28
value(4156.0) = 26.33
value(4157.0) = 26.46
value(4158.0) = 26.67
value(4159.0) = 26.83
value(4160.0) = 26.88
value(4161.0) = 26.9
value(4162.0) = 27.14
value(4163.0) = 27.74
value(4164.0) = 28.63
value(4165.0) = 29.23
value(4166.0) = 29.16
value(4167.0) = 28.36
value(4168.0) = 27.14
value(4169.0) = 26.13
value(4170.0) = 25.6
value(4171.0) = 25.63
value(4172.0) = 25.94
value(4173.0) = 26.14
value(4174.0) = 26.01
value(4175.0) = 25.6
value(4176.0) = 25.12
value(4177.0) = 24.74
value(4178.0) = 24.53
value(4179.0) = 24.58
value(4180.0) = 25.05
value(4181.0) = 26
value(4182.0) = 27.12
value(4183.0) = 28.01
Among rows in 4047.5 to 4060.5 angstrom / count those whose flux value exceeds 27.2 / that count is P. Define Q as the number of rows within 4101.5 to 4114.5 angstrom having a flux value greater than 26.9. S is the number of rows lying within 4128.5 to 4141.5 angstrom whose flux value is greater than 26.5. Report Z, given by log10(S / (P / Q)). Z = 0.43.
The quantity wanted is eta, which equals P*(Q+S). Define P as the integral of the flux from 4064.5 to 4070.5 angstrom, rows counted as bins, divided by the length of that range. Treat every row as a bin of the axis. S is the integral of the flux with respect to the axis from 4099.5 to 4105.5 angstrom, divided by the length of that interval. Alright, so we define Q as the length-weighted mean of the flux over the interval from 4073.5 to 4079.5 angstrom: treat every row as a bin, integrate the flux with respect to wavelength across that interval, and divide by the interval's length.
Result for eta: 1602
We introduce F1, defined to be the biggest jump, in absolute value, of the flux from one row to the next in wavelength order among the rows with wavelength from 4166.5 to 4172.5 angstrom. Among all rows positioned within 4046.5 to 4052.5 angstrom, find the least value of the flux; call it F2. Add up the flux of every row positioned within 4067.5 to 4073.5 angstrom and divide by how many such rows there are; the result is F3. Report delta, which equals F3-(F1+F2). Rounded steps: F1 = 1.22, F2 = 27.84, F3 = 28.1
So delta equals -1.0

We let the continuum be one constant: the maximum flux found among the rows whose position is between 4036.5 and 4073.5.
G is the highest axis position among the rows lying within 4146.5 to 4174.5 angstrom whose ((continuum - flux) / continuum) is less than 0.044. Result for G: 4167.0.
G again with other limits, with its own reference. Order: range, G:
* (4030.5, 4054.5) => 4054.0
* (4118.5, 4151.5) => 4134.0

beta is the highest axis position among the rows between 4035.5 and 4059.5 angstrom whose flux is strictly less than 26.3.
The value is 4036.0 angstrom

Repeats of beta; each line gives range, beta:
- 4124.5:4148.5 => 4148.0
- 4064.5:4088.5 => 4077.0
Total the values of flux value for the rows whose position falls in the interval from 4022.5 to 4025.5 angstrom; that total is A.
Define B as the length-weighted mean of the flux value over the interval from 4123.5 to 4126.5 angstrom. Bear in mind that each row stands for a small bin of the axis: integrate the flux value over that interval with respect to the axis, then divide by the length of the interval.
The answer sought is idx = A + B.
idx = 110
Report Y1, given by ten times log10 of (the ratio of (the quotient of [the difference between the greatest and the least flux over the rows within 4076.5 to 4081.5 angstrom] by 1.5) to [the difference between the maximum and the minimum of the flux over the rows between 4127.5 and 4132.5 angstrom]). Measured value -11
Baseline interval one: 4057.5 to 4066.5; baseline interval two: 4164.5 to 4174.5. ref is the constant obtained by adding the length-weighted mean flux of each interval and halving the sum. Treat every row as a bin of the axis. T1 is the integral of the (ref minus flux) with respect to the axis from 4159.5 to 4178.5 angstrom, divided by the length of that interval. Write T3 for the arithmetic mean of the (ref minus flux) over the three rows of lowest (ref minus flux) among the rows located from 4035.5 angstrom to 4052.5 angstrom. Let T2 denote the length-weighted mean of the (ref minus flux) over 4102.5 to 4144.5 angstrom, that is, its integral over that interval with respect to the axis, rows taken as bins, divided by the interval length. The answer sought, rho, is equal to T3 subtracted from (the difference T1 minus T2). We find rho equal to 0.1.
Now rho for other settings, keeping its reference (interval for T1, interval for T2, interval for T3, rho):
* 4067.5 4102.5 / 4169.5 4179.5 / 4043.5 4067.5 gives -1.3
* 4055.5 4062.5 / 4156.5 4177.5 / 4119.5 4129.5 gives -0.7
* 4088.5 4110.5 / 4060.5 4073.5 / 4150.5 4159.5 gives -0.6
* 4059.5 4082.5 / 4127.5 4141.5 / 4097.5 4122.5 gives 1.2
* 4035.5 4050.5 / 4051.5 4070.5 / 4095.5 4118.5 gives 4.2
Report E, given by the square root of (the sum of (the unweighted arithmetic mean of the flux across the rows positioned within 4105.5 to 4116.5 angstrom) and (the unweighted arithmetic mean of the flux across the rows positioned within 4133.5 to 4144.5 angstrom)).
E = 7.08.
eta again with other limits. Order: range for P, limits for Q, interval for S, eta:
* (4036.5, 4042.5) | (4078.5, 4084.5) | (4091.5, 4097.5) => 1506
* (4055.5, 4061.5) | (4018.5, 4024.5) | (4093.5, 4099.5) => 1558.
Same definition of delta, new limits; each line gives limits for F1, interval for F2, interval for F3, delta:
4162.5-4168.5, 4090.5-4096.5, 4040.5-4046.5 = -1.1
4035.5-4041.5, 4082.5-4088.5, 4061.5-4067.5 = 0.8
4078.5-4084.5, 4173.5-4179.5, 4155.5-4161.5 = 2.1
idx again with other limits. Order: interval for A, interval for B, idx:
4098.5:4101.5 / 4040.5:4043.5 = 119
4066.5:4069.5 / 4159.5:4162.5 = 113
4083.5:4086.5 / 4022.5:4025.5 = 109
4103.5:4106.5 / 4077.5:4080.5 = 111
